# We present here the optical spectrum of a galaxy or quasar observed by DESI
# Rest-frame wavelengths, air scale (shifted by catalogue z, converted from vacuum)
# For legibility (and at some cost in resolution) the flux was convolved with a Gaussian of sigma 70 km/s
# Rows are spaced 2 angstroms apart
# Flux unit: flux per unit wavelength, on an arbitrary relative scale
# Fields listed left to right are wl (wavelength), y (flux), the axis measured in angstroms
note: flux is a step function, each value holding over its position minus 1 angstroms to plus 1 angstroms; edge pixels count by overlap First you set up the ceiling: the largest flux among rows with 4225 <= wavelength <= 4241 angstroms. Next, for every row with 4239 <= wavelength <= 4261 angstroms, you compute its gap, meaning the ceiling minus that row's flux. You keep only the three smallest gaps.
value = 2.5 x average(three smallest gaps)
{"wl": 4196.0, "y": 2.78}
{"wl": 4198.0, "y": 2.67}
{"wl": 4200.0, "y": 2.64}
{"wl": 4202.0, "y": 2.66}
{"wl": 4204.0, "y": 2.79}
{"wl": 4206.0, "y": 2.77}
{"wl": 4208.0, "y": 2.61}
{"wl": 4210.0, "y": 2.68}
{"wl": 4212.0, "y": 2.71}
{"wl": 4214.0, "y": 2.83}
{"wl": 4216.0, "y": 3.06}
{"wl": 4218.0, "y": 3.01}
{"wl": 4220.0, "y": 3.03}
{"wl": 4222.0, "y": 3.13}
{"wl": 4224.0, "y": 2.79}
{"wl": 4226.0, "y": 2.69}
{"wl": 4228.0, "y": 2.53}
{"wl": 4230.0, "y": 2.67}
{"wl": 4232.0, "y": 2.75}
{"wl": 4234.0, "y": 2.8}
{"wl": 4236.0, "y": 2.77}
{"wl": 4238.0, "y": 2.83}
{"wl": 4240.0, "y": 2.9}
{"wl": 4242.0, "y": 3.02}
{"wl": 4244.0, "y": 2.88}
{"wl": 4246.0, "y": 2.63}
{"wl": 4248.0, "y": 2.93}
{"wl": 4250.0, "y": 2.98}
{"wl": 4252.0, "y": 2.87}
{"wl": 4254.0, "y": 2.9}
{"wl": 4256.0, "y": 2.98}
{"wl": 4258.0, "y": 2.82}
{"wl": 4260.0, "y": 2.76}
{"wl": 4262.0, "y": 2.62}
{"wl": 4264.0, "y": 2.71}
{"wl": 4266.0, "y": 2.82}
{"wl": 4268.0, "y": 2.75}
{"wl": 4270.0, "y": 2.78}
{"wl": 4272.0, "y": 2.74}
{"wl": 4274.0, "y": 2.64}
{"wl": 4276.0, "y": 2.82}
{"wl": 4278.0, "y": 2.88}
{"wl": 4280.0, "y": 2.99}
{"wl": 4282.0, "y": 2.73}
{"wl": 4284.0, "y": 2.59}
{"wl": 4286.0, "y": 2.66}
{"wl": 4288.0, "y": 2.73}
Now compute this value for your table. -0.23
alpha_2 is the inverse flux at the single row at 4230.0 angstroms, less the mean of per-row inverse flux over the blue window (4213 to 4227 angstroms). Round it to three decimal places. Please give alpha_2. 0.033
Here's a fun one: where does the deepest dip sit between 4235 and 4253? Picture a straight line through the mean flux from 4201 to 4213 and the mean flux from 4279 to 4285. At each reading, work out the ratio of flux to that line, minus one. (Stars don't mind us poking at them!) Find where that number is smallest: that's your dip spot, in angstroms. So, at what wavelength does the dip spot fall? 4246.0 angstroms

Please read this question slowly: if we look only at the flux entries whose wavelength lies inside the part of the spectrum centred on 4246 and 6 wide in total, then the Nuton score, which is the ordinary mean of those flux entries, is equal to 2.813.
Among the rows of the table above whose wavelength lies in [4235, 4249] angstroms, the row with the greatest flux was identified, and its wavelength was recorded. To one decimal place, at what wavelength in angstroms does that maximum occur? 4242.0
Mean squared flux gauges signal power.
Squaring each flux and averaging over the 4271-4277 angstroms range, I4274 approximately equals 7.5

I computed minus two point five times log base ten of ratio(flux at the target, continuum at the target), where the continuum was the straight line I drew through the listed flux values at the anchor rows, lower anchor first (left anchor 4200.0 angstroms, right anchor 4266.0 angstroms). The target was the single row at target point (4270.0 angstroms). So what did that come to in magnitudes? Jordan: 0.020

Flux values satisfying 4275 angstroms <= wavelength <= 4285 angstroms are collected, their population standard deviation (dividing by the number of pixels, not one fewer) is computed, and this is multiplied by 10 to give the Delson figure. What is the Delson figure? 1.36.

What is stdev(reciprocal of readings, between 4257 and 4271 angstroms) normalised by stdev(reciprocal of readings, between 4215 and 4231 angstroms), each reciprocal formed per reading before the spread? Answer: 0.3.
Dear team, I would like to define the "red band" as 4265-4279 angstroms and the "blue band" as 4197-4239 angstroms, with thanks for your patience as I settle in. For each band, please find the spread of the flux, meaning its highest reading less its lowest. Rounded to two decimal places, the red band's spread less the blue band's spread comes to -0.36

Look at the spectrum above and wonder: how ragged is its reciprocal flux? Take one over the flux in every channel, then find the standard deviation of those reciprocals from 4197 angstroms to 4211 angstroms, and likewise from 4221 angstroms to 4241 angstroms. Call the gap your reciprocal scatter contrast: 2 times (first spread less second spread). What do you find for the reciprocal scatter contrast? -0.021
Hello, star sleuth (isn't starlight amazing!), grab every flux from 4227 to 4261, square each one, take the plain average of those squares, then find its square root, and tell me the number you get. 2.828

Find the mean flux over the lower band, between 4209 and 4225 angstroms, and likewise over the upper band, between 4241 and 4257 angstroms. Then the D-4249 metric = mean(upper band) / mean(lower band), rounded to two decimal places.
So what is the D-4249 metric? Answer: 1.00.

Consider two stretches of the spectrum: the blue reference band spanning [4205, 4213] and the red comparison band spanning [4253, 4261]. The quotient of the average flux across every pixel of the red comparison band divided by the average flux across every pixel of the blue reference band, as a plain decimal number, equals 1.06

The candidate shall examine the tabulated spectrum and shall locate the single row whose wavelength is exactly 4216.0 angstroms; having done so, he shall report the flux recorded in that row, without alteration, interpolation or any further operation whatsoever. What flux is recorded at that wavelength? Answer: 3.06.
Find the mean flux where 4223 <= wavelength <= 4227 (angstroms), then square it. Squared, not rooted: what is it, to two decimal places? 7.51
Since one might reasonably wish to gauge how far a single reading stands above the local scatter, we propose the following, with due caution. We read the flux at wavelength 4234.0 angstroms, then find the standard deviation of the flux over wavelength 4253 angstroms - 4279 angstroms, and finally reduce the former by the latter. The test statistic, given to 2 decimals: 2.70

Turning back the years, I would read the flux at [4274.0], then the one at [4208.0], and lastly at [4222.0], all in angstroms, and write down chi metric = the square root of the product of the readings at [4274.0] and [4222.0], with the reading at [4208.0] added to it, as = 5.48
